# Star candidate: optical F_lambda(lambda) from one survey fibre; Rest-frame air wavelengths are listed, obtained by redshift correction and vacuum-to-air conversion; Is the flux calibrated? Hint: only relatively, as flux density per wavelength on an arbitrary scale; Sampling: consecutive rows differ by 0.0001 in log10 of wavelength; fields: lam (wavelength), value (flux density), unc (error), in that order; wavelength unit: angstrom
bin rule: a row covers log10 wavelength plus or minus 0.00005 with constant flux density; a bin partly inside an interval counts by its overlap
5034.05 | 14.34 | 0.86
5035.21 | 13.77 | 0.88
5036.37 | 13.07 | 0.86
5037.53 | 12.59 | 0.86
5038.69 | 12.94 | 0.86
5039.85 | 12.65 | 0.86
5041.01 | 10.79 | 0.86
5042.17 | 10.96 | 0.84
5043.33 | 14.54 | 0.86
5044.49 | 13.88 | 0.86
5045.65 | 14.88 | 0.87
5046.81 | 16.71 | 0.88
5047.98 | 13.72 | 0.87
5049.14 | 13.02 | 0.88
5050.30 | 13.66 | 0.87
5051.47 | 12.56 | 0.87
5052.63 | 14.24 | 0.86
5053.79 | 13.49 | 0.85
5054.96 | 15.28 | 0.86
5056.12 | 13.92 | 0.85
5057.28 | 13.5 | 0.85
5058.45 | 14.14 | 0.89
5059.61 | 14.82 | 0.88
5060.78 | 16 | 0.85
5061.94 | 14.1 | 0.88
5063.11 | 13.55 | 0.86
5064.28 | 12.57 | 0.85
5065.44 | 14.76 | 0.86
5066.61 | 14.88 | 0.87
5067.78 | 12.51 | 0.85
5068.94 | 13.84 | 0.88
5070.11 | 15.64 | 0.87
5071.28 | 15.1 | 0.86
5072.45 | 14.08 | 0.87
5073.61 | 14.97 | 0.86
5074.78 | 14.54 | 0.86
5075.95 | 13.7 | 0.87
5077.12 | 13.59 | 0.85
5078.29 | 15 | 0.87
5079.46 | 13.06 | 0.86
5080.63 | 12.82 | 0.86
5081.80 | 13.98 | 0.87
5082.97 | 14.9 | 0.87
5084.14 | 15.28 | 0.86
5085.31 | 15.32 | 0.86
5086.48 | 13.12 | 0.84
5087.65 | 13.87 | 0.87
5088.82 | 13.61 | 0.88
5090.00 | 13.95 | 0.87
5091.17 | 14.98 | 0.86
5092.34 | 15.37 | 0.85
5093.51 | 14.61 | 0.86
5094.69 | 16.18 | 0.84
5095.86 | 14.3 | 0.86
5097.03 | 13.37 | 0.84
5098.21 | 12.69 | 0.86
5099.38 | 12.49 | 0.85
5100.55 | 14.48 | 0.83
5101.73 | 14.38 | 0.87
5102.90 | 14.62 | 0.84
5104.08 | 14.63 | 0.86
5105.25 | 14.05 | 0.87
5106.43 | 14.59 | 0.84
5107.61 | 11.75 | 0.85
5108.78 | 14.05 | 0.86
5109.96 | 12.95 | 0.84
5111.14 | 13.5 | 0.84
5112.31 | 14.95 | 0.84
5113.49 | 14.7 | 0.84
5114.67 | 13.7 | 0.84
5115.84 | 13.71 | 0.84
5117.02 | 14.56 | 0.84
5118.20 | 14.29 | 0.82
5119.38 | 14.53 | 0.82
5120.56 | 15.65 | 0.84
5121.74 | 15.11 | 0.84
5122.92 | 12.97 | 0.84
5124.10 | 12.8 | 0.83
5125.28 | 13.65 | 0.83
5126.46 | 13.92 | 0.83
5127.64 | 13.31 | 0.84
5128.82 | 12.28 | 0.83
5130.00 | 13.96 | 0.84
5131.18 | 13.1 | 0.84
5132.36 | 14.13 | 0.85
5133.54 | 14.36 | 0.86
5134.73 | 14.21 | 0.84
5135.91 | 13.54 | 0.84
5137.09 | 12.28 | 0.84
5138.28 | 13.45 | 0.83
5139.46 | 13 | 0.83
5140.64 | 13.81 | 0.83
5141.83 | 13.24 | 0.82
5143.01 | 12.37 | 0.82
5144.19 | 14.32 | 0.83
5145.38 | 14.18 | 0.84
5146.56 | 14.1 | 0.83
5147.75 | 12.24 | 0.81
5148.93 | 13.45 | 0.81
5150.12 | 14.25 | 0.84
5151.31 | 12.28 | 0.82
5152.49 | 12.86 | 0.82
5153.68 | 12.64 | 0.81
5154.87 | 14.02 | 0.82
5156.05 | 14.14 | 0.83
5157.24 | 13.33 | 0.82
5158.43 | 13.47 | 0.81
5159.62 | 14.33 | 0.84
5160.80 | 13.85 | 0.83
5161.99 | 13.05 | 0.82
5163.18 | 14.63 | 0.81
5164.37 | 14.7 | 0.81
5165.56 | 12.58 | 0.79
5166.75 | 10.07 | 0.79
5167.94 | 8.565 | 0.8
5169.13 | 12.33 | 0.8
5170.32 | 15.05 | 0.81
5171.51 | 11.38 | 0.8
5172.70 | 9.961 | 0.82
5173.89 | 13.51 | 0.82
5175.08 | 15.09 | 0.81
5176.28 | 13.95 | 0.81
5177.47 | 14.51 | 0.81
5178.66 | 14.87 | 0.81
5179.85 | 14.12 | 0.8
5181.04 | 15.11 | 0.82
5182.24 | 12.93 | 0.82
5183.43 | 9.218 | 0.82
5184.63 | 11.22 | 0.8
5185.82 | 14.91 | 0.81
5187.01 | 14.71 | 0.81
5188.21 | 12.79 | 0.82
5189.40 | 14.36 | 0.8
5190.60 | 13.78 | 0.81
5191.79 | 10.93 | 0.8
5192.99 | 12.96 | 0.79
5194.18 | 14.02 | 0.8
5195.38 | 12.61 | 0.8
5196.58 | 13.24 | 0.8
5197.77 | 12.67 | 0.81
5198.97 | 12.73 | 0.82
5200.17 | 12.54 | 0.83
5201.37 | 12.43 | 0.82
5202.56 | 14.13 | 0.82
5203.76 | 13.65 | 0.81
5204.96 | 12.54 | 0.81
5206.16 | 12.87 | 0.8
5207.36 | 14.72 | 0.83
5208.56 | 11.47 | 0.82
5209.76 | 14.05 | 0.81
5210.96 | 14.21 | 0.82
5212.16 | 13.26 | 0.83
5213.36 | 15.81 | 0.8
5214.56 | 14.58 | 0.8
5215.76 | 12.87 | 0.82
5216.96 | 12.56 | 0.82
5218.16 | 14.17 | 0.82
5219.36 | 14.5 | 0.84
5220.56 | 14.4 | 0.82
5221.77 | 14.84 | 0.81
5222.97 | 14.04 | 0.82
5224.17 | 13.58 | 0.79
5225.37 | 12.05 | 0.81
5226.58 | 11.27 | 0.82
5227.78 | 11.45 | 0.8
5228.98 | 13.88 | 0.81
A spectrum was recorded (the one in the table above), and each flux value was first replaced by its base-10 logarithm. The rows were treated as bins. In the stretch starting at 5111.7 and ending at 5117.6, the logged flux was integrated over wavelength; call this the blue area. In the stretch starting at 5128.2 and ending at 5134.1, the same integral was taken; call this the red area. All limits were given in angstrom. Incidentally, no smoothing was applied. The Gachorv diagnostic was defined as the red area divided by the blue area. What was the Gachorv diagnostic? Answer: 0.98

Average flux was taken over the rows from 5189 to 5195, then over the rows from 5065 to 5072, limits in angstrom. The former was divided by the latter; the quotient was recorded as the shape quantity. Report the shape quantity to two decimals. 0.91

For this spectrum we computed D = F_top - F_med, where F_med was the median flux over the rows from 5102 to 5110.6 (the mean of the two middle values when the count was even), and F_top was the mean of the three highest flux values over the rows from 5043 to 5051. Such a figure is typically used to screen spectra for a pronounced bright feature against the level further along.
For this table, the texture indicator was 1.3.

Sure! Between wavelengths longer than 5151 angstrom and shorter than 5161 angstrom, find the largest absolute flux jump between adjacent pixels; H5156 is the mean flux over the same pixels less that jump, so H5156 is 12.1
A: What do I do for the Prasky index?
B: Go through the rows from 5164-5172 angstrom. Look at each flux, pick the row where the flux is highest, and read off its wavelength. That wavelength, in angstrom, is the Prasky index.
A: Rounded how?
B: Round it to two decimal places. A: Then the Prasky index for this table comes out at 5170.32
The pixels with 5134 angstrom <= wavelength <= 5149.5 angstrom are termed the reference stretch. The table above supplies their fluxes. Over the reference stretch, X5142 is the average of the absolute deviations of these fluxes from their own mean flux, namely 0.59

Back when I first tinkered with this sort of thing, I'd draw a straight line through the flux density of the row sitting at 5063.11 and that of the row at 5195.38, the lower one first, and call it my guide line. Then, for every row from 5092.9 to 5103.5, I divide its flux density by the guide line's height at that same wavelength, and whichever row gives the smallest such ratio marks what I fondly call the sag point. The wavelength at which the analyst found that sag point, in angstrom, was 5099.38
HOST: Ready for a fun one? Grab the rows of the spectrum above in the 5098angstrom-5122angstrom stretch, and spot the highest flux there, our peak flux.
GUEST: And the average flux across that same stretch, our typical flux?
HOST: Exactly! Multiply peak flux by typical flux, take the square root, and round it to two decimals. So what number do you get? 14.84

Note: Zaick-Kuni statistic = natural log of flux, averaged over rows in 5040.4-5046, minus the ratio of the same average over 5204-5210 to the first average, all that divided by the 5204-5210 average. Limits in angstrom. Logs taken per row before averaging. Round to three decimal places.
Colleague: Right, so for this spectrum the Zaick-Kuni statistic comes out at 0.603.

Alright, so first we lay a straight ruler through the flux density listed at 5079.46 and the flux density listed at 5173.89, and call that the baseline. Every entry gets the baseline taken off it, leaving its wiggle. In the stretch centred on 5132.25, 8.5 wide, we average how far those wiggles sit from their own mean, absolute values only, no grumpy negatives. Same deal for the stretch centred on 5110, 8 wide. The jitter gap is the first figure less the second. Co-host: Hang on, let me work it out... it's -0.32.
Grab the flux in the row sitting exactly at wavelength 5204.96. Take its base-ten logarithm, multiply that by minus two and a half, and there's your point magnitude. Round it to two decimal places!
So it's -2.75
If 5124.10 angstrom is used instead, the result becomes -2.77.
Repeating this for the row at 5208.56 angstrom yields -2.65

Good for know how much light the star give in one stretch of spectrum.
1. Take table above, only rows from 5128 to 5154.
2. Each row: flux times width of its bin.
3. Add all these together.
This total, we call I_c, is 348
